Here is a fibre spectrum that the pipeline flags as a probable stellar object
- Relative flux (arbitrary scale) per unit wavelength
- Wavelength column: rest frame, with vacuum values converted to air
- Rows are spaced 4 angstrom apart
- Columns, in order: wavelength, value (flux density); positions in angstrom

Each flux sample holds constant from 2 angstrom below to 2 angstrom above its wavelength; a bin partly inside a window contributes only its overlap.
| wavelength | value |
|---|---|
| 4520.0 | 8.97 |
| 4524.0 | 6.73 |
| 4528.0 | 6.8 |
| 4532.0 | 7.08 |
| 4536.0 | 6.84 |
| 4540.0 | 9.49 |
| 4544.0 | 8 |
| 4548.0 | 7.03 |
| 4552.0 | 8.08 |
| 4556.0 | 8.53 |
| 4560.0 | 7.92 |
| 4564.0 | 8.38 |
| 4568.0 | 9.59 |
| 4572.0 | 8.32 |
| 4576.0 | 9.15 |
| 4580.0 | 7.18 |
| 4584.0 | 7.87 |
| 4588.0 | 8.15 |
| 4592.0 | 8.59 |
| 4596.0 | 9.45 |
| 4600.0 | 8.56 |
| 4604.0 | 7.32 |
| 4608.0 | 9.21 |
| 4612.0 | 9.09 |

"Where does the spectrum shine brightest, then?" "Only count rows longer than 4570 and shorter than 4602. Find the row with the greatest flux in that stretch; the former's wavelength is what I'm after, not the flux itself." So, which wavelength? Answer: 4596.0 angstrom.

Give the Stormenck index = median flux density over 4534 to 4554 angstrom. 8.0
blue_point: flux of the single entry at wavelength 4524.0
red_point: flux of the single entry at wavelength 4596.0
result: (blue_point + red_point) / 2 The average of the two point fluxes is 8.1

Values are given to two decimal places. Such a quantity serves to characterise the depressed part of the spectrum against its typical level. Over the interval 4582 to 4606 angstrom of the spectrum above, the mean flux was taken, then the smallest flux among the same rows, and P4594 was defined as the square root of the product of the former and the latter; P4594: 7.81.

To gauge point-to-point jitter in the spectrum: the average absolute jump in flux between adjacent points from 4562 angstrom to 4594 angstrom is 0.96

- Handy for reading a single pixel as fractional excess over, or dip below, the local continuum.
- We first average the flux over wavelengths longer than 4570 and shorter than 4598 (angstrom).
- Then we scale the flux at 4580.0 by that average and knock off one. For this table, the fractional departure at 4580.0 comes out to -0.14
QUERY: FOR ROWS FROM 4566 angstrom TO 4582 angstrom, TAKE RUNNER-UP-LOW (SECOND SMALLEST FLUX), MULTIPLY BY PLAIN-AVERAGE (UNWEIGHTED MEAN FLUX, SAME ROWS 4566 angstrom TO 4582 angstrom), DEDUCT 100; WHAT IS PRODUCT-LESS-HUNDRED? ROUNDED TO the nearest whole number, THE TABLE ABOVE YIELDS -29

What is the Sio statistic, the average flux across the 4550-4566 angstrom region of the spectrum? 8.2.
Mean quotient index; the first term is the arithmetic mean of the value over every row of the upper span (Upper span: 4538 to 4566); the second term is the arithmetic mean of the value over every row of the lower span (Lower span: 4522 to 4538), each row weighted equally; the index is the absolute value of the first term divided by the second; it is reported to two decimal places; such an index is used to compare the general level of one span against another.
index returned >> 1.20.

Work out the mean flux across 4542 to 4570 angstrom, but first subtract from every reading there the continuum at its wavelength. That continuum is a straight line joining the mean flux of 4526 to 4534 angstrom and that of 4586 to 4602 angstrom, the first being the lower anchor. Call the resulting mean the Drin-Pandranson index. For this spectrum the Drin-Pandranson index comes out 0.57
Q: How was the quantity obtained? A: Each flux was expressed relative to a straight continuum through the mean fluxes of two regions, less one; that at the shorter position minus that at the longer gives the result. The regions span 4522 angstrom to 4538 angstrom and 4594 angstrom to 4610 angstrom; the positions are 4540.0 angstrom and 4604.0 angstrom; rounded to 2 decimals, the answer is 0.49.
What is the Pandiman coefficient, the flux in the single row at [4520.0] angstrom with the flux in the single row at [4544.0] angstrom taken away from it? 1.0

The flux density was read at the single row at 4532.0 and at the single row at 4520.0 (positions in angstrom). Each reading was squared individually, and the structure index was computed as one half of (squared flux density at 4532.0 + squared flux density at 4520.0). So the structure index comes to 65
